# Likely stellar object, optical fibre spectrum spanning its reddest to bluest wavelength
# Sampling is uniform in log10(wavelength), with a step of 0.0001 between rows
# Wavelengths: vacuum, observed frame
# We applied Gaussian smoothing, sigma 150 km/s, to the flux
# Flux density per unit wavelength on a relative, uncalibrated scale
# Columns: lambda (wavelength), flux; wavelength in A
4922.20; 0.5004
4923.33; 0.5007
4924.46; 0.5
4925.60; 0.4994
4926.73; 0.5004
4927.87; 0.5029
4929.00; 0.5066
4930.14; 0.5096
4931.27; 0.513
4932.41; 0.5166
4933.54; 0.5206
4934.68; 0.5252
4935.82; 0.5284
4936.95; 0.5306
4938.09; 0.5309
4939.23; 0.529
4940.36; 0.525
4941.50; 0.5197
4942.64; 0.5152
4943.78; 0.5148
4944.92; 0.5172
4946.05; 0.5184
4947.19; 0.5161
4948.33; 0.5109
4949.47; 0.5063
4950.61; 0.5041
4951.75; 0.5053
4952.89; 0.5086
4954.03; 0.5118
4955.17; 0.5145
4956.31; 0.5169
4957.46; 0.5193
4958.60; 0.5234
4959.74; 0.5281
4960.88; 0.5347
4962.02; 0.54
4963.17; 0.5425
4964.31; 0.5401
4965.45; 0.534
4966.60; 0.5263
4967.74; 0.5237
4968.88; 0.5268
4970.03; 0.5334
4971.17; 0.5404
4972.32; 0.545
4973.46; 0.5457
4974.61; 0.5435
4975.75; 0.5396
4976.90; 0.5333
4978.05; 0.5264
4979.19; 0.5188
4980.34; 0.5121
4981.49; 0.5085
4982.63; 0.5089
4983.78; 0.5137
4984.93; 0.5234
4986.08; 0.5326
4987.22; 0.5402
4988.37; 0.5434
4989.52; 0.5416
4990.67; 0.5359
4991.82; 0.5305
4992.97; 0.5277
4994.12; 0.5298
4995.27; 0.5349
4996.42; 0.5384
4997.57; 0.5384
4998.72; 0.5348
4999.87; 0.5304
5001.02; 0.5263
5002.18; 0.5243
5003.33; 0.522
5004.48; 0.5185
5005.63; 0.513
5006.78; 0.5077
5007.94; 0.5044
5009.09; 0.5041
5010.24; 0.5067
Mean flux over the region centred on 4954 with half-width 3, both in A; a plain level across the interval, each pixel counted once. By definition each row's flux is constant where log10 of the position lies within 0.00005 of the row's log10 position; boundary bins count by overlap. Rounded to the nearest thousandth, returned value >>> 0.511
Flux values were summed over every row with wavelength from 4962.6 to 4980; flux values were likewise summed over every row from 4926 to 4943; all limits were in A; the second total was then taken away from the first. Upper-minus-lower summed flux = 0.25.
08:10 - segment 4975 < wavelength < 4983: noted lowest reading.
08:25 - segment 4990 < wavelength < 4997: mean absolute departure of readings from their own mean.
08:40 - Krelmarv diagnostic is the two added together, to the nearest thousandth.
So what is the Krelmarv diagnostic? 0.512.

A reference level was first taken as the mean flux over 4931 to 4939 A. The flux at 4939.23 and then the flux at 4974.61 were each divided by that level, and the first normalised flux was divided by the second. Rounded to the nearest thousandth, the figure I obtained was 0.973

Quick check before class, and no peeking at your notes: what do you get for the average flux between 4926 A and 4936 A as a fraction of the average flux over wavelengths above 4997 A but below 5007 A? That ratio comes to 0.98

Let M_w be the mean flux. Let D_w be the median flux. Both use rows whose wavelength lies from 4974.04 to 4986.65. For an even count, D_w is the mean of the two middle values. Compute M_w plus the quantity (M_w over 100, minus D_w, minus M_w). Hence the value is -0.518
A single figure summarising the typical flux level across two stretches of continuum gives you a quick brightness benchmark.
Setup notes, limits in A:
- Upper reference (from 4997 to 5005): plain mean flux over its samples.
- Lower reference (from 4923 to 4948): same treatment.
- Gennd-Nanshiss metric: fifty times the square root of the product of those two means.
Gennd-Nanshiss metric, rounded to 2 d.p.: 26.08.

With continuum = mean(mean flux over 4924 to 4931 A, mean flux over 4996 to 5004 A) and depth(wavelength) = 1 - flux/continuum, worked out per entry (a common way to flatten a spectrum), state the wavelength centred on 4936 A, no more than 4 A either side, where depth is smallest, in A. 4938.09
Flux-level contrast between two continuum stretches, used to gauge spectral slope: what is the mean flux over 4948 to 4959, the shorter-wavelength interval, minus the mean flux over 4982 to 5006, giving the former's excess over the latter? -0.017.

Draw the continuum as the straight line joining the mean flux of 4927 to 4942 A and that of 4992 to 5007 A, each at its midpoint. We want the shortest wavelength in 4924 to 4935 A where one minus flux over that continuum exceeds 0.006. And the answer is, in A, 4924.46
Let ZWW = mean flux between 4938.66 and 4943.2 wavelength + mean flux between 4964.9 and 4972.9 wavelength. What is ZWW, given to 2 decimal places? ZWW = 1.06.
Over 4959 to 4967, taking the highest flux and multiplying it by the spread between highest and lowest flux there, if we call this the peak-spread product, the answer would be 0.009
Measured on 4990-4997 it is 0.006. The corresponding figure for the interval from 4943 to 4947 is 0.002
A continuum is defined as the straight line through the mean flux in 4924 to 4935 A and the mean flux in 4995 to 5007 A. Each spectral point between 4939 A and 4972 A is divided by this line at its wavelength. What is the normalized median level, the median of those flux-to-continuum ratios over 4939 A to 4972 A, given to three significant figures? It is 1.01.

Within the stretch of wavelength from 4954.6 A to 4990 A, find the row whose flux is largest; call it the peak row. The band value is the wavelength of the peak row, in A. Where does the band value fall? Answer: 4973.46 A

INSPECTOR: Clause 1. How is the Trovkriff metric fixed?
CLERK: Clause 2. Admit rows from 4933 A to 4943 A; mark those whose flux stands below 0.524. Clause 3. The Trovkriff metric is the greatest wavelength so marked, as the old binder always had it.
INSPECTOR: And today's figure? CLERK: 4942.64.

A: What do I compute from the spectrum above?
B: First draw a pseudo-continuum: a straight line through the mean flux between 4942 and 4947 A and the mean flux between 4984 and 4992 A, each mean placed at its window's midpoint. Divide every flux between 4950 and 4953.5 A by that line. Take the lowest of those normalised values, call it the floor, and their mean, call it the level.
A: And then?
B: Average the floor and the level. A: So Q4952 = 0.97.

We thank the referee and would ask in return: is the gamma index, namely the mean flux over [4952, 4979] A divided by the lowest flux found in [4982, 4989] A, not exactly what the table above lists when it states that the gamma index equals 1.04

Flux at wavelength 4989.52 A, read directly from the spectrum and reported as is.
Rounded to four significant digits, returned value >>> 0.5416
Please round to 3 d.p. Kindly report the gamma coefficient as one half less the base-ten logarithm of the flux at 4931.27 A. 0.790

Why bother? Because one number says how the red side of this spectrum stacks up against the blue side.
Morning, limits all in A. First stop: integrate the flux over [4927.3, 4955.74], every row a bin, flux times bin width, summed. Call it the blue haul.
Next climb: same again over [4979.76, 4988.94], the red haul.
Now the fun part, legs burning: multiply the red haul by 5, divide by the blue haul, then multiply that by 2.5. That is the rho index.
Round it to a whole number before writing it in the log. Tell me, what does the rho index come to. 4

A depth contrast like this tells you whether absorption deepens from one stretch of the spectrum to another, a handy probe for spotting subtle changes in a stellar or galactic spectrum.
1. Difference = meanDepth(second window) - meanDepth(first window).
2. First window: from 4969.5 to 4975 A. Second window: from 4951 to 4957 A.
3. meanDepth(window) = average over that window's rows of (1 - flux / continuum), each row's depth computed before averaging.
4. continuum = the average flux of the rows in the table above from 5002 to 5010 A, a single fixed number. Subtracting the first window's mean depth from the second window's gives 0.059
